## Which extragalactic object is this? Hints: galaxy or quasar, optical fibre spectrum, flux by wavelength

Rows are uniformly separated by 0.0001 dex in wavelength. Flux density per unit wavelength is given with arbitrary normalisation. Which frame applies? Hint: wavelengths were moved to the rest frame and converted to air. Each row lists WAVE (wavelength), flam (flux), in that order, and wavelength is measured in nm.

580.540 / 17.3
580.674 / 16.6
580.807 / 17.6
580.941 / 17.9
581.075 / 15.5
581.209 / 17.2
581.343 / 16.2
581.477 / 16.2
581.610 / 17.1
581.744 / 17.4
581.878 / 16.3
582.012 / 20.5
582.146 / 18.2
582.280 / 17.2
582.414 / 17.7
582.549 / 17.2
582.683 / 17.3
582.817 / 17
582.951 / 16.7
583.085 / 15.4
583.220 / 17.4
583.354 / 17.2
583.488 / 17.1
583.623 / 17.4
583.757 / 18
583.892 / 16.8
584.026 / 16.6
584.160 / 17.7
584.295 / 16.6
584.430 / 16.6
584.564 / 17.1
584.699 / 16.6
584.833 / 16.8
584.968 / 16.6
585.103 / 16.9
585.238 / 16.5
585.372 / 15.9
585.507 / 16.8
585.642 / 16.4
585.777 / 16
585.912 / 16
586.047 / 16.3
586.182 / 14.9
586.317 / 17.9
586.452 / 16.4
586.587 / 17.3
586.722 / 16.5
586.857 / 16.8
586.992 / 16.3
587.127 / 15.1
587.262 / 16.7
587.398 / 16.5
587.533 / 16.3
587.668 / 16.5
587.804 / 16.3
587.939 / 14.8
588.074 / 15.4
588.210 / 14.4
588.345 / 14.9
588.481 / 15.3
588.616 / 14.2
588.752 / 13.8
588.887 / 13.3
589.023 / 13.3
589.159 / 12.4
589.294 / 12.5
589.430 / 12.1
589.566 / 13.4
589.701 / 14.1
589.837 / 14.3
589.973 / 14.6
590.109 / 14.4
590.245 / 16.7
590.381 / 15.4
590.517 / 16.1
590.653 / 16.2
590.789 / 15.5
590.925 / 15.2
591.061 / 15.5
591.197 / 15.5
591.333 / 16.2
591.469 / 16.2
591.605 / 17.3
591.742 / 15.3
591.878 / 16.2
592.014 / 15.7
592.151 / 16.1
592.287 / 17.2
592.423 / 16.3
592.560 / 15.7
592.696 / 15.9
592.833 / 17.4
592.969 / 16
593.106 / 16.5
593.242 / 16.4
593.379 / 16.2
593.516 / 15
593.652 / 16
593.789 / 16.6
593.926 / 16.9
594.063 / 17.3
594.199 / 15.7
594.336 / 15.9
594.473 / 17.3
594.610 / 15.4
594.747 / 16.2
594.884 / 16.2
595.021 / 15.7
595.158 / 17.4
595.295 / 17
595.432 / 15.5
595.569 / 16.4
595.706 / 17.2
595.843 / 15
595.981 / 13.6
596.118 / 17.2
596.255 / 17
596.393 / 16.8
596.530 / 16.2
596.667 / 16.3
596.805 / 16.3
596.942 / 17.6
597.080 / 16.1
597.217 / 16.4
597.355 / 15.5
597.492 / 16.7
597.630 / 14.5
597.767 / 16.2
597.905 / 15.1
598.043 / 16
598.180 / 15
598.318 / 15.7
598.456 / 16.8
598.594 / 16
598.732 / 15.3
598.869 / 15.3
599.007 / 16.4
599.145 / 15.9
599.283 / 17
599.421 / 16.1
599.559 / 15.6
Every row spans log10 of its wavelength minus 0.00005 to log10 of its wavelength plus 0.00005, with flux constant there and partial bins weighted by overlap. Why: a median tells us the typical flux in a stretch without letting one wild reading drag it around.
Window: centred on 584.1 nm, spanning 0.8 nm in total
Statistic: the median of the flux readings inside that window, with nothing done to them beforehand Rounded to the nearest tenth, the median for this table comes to 16.7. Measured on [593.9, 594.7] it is 16.4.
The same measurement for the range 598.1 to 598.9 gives 15.5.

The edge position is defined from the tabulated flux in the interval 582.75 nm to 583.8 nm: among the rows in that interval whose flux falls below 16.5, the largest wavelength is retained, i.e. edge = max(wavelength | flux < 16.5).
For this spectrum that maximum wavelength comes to 583.085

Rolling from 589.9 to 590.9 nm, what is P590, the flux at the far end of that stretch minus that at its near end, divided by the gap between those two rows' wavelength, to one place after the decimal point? 1.1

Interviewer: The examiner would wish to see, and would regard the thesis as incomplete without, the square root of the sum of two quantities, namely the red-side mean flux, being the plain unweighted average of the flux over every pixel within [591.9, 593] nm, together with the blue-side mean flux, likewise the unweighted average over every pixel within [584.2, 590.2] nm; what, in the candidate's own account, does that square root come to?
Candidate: 5.64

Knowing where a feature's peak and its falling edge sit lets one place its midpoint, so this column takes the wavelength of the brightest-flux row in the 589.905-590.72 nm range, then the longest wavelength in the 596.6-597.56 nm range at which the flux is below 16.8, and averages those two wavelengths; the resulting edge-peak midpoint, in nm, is 593.87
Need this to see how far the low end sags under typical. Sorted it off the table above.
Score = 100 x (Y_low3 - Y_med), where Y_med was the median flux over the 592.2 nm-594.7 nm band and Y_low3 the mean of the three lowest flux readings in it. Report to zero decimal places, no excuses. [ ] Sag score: -88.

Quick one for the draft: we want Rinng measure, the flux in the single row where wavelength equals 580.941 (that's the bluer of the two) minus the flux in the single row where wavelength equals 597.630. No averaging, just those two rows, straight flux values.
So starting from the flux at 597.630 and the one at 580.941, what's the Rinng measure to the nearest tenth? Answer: 3.4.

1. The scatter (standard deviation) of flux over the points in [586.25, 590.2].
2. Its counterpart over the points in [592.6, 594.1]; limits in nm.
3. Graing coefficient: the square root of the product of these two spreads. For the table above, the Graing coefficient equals 1.0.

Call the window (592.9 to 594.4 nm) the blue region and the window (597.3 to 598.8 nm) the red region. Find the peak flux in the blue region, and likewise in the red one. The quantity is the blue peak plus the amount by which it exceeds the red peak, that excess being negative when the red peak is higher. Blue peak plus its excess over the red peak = 17.8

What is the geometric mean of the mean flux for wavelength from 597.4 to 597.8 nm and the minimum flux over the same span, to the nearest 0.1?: 15.1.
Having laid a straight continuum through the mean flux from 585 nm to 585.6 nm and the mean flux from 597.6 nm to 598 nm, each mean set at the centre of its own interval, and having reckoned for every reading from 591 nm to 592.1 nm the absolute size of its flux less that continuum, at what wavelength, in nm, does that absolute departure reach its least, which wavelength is 592.014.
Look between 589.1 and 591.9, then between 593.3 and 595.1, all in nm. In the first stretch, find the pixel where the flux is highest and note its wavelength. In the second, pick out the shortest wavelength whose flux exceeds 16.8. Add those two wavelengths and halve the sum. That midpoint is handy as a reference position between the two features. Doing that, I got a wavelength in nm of 592.77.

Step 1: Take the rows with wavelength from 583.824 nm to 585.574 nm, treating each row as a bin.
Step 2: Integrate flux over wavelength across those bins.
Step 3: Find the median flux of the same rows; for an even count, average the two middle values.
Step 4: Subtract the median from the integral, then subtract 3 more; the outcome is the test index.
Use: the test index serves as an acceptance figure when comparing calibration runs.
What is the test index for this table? 9.68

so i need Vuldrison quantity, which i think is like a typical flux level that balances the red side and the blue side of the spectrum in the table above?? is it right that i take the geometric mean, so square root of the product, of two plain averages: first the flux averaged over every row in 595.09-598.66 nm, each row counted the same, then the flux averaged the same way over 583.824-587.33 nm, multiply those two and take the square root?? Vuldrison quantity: 16.3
